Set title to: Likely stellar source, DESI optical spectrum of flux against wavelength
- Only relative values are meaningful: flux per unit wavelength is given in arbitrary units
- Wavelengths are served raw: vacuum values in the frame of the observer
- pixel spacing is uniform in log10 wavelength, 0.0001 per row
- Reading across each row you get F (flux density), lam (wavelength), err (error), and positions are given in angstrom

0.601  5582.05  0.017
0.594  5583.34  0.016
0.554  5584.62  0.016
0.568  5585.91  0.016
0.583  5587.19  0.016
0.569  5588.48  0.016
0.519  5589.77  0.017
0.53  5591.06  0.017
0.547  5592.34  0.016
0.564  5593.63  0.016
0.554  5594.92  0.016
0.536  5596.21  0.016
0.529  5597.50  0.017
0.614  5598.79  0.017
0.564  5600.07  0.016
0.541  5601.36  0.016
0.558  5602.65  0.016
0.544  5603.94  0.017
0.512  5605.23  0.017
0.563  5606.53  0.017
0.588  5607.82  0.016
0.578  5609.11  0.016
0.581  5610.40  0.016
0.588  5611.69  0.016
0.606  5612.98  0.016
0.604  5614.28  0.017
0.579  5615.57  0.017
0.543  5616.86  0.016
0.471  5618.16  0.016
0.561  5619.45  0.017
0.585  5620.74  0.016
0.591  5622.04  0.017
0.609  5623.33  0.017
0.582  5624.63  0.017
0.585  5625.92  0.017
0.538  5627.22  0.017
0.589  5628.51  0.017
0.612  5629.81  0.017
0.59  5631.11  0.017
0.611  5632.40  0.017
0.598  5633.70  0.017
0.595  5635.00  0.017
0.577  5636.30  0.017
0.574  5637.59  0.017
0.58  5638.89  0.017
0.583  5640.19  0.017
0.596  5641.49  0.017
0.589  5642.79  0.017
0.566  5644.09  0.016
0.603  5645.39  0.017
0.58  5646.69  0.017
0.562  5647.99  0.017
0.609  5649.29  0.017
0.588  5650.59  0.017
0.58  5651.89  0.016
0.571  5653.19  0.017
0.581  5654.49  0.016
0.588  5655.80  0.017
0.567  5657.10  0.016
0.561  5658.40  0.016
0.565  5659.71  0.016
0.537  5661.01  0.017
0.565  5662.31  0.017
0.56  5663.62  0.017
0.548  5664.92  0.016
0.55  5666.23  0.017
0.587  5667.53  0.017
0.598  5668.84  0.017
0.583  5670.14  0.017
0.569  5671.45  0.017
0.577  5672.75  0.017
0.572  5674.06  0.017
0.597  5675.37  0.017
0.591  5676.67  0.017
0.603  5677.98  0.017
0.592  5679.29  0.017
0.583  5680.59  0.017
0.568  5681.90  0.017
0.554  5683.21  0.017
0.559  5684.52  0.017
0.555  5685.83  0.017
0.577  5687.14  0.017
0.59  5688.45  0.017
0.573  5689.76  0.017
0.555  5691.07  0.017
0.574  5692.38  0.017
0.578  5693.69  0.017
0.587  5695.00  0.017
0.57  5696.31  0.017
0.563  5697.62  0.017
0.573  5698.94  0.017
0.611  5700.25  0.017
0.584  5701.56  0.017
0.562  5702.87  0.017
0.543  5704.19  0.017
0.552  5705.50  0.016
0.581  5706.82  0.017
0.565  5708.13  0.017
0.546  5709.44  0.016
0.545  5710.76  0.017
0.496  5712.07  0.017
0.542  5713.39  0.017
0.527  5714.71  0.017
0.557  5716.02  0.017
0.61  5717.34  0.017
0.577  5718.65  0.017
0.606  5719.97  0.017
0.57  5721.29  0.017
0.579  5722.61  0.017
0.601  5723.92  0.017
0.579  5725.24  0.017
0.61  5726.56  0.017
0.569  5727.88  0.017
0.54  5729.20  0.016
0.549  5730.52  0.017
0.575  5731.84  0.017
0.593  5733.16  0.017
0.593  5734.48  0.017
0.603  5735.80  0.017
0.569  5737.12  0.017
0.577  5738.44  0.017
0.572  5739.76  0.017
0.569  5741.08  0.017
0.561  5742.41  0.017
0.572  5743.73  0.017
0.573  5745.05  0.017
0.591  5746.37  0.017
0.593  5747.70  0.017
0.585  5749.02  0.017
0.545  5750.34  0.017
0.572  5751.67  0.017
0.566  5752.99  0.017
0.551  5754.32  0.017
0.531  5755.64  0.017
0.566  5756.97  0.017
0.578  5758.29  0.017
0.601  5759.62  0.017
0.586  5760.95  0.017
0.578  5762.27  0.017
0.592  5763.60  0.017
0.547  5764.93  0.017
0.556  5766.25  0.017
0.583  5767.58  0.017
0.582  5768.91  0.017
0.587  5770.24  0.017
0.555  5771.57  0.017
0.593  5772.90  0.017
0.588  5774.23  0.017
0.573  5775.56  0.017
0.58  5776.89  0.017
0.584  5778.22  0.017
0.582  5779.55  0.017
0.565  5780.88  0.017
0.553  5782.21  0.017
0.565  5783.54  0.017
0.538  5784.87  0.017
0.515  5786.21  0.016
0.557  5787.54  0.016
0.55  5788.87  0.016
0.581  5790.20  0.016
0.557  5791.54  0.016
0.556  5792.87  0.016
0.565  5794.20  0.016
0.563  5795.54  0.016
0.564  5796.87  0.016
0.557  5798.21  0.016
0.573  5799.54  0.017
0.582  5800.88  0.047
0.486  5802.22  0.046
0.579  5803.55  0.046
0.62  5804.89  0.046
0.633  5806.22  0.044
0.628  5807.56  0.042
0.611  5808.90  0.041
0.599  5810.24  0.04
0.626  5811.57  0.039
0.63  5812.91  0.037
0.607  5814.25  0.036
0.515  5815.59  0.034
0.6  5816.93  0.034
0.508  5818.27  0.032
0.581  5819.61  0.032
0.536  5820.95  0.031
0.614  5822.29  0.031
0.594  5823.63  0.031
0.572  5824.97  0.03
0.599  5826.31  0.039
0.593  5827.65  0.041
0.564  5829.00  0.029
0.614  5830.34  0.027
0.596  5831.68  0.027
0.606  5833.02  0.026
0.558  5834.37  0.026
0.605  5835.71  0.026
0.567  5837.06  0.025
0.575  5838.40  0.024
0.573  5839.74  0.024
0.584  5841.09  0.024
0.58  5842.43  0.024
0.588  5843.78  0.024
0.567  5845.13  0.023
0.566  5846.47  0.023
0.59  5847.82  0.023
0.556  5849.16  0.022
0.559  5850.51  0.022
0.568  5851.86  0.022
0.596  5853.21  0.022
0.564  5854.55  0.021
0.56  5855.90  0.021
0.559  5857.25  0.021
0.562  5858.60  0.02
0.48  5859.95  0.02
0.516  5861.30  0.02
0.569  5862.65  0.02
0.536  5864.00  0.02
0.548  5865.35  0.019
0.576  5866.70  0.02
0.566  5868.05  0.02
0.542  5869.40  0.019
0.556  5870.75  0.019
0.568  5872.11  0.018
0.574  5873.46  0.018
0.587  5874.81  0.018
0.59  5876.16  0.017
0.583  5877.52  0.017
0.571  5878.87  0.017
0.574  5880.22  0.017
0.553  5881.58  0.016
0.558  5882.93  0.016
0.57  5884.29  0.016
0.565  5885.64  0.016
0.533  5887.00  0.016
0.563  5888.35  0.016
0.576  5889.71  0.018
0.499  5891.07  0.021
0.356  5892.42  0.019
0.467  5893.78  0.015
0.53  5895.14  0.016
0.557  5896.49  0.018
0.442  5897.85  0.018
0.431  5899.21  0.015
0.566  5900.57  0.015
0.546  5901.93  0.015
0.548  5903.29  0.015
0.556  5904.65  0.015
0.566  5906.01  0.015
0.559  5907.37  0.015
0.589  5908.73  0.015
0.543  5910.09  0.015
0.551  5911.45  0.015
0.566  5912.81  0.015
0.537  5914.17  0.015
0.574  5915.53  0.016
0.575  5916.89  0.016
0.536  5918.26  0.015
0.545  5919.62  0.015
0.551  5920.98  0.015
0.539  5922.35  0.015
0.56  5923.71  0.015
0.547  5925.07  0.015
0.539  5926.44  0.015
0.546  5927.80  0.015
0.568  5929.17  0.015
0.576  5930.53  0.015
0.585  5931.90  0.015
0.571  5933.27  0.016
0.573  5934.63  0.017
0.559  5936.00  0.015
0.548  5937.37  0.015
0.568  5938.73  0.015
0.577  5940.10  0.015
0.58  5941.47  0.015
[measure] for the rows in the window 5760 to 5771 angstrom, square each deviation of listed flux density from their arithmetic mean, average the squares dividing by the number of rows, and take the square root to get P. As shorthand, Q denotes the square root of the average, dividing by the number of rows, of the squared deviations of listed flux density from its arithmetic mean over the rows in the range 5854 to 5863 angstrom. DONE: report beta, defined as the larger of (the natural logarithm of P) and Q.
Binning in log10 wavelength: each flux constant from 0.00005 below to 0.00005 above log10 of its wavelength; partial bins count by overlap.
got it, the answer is 0.031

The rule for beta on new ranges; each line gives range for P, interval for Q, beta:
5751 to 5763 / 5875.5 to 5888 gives 0.016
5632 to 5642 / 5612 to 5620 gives 0.046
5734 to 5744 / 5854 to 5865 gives 0.029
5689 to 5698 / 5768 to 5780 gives 0.010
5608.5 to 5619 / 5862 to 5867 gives 0.016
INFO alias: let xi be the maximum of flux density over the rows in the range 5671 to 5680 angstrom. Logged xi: 0.603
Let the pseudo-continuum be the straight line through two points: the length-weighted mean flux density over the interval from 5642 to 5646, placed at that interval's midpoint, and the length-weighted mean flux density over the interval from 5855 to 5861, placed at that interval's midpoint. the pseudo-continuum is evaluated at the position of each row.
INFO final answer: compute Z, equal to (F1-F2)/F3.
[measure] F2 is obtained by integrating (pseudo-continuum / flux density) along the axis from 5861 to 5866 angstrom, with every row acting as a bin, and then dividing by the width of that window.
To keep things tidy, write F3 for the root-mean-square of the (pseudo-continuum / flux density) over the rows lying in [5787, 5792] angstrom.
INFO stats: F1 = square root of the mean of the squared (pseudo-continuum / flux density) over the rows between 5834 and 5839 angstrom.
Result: -0.05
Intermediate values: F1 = 0.945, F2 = 0.99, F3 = 0.99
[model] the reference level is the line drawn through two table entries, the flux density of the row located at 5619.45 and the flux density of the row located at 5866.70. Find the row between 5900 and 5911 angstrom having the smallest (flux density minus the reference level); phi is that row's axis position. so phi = 5910.09 angstrom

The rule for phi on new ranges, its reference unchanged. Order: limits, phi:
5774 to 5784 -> 5782.21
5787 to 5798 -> 5788.87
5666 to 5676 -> 5666.23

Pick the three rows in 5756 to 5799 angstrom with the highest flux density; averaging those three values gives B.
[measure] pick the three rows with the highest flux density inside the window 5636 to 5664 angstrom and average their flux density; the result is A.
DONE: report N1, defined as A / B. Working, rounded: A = 0.603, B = 0.595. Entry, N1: 1.01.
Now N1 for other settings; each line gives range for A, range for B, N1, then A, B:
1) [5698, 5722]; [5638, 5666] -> 1.01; 0.609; 0.603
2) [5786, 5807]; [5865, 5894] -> 1.04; 0.612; 0.587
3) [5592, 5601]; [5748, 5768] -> 0.98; 0.581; 0.593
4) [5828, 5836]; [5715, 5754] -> 1.00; 0.608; 0.609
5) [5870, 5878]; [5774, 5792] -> 1.00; 0.587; 0.585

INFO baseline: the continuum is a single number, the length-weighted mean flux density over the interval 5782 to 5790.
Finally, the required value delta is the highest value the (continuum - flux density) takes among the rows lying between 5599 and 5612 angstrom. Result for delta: 0.036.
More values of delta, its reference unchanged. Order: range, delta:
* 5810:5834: 0.040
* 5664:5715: 0.052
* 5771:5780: -0.007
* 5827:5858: -0.008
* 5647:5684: 0.011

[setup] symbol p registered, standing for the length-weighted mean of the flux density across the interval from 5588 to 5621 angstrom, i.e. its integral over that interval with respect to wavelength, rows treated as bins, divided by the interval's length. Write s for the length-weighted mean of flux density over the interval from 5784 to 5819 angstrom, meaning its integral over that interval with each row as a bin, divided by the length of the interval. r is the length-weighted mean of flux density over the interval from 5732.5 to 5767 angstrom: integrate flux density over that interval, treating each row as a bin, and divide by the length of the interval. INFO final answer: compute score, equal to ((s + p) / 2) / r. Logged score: 0.99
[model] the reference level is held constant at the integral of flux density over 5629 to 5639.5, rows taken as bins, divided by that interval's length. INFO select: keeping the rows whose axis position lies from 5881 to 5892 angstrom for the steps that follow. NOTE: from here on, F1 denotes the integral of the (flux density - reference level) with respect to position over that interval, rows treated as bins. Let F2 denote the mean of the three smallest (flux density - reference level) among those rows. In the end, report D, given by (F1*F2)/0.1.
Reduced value 0.312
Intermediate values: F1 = -0.49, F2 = -0.064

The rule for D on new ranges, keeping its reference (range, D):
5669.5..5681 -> 0.015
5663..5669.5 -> 0.060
